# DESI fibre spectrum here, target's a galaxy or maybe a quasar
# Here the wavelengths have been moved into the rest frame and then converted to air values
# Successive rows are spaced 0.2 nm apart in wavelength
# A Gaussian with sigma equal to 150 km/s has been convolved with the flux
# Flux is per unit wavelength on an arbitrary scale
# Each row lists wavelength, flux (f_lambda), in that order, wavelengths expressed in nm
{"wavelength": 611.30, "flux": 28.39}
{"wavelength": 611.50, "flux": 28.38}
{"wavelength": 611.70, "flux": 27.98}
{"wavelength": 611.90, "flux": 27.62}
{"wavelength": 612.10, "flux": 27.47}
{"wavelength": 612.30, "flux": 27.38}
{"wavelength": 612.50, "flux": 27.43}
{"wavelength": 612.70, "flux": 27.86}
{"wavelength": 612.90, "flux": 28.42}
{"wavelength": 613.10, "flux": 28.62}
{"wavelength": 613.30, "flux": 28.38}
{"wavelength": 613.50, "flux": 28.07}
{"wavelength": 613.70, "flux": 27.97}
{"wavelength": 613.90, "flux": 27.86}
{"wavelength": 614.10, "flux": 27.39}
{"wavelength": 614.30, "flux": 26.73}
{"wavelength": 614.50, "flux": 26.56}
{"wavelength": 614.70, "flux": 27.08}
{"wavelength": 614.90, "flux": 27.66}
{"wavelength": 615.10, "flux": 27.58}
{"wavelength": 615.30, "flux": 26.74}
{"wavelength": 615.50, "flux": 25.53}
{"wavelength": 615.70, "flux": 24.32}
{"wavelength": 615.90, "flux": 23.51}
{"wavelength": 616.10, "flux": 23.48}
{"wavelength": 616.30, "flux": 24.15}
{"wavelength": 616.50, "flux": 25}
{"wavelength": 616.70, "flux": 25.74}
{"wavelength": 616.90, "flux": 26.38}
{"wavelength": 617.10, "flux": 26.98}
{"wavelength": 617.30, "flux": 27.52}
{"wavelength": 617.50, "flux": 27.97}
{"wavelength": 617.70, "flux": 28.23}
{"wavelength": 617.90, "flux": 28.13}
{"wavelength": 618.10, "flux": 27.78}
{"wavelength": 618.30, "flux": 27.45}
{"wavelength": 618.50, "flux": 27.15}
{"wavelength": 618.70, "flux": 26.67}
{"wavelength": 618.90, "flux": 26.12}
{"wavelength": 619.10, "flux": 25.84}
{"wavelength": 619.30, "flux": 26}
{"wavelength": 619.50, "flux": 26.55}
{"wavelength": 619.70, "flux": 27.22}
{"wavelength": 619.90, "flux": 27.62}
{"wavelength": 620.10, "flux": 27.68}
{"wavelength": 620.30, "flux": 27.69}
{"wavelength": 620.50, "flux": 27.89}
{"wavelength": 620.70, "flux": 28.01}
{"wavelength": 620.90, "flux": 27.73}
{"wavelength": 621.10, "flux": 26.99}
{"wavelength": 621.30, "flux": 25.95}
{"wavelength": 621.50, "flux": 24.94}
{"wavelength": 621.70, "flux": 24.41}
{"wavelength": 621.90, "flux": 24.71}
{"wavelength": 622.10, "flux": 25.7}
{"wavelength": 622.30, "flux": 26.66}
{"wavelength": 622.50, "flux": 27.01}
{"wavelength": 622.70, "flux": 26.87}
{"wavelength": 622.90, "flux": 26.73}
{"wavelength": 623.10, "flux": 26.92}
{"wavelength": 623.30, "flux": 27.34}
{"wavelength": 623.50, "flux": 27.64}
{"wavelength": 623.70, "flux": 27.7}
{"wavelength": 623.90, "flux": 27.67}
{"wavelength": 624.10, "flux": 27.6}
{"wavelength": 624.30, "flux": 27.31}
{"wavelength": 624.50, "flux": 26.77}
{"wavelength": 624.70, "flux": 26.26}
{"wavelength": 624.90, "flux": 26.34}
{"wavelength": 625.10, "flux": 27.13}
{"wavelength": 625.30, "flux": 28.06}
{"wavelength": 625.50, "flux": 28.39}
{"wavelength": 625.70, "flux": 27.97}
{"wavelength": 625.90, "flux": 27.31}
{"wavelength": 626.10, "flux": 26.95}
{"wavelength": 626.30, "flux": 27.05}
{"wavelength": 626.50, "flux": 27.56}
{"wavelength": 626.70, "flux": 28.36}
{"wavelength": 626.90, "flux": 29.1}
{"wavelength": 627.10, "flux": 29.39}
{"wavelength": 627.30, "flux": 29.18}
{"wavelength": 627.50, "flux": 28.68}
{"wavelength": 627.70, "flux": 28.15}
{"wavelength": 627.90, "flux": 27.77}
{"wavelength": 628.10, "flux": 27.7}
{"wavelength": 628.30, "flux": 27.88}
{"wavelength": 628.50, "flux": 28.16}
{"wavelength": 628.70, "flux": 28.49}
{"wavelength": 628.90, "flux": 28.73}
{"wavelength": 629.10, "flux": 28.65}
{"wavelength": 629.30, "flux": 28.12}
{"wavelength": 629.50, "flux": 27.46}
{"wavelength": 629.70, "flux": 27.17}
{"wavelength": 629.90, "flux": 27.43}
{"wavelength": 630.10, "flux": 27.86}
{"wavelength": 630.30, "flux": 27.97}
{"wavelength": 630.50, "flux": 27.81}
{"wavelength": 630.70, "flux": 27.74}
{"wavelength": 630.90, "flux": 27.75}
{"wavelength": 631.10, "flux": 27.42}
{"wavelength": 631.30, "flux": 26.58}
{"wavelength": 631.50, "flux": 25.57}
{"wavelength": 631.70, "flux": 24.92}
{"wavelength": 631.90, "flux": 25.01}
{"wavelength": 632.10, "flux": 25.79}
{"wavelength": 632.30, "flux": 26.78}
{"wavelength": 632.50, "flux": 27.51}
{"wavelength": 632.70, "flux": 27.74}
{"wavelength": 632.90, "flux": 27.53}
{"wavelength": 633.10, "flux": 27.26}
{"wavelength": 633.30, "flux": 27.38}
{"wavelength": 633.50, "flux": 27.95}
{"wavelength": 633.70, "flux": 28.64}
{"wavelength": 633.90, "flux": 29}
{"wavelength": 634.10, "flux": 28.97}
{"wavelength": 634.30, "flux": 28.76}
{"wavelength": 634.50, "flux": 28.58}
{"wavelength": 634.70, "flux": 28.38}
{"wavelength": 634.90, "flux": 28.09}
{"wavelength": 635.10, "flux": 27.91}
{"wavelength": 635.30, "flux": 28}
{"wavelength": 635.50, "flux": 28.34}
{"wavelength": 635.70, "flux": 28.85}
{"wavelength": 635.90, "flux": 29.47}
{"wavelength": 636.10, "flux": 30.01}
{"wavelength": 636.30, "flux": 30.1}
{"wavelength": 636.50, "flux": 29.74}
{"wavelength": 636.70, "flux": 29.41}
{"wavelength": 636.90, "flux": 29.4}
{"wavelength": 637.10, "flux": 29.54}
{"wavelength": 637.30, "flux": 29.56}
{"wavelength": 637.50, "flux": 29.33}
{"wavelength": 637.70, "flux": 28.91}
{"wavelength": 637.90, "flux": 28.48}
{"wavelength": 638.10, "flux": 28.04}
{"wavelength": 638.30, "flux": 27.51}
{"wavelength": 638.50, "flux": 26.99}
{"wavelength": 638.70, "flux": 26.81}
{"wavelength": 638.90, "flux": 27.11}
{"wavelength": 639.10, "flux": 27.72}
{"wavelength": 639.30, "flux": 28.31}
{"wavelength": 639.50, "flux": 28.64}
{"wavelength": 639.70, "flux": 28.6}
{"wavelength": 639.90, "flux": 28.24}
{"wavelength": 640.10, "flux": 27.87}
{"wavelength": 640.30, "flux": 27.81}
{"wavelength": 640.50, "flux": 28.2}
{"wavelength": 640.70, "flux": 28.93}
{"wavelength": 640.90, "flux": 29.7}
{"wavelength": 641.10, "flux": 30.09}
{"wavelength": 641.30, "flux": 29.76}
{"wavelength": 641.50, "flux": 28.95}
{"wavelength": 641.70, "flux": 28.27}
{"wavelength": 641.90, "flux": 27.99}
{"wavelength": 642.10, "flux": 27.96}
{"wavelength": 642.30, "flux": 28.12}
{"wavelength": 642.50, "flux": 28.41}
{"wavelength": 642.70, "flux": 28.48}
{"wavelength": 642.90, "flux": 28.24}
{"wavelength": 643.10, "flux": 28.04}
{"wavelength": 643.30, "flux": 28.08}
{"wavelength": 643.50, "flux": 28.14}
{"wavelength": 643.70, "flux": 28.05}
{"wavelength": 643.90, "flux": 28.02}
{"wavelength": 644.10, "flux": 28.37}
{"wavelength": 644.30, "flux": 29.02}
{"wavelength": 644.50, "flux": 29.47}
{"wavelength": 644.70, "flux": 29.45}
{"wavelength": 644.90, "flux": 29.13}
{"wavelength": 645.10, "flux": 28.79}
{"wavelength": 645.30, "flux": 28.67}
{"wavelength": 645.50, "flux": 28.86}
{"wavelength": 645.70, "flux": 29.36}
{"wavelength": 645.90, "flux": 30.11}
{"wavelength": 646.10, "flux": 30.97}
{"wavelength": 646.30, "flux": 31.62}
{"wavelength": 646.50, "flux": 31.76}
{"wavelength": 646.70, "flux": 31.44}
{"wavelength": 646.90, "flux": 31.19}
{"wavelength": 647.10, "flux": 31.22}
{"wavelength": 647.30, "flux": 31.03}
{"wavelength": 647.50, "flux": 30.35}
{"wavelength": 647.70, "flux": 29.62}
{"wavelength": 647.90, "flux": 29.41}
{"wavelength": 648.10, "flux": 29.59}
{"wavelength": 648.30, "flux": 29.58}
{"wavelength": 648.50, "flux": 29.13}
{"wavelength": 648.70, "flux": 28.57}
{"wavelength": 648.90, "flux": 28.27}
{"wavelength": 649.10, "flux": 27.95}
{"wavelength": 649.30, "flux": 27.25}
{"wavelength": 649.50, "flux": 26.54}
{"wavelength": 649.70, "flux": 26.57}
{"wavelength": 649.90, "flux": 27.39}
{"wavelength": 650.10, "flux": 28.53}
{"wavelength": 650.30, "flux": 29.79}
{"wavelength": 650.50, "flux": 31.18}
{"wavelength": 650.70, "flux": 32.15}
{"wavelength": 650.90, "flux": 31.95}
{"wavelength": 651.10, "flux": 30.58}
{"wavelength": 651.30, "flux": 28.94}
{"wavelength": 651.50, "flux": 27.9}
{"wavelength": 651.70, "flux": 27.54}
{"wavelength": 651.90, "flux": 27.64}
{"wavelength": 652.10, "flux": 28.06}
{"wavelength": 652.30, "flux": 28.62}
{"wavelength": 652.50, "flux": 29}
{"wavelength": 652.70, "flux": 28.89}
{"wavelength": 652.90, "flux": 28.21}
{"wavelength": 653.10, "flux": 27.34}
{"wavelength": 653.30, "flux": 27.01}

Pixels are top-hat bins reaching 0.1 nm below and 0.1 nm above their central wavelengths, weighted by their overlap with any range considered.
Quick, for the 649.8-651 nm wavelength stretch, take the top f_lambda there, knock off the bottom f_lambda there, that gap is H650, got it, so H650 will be 4.8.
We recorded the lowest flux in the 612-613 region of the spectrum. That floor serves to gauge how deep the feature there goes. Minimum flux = 27.38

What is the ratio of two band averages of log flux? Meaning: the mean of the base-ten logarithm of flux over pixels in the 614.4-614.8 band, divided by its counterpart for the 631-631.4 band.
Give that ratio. 1.00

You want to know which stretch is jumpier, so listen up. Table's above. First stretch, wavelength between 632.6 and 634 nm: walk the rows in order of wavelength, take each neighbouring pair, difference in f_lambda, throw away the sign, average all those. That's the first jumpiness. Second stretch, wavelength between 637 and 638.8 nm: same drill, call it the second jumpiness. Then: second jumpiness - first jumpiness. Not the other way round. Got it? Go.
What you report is -0.02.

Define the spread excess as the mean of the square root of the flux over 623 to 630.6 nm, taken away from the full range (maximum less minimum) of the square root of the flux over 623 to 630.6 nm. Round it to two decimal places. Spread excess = -4.97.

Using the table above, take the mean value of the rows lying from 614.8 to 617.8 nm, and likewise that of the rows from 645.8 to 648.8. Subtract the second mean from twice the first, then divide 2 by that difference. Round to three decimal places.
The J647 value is 0.092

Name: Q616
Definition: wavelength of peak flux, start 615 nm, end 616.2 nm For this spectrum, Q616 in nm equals 615.10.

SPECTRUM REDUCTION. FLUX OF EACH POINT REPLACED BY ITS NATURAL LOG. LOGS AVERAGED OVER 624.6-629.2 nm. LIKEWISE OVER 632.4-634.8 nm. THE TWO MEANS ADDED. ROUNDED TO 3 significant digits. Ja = 6.67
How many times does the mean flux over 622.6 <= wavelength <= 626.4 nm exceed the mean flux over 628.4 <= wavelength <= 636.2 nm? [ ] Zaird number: 0.98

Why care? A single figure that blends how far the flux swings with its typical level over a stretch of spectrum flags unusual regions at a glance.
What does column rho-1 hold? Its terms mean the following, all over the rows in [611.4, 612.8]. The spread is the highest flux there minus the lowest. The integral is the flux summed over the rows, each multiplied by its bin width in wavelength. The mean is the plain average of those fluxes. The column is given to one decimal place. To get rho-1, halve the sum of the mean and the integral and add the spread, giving 34.3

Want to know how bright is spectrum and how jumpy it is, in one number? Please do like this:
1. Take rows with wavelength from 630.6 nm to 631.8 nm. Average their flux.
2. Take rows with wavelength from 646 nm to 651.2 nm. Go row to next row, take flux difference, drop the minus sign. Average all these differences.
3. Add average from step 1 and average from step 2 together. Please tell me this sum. 27.2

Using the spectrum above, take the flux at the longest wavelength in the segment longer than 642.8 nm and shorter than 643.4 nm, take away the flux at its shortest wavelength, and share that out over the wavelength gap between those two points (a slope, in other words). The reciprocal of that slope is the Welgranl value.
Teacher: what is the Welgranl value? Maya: -2.5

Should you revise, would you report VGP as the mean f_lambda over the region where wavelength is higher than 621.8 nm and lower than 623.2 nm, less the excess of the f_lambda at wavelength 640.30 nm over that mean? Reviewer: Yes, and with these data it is 24.9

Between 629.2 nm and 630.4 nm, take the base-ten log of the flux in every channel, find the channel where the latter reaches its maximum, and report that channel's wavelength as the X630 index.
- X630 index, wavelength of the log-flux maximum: 629.30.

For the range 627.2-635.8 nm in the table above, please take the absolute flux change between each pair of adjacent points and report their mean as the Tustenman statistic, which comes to 0.36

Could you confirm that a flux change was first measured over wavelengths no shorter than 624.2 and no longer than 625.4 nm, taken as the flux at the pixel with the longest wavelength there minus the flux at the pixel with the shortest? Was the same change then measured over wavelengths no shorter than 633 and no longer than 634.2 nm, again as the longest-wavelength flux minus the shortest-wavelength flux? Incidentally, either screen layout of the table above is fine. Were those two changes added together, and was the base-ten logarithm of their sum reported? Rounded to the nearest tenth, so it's 0.4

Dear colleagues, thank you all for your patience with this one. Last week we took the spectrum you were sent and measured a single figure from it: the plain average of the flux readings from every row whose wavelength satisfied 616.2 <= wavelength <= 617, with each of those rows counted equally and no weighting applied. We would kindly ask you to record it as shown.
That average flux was 25.3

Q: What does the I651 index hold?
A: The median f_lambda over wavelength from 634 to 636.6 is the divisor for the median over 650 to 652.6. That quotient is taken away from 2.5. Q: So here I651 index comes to 1.49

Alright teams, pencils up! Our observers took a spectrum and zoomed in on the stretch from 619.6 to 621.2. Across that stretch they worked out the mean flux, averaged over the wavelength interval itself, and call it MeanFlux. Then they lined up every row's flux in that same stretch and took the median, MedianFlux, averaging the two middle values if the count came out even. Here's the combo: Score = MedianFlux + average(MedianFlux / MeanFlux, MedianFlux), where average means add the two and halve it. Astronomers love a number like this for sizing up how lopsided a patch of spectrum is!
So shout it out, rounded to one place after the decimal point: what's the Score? 42.0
